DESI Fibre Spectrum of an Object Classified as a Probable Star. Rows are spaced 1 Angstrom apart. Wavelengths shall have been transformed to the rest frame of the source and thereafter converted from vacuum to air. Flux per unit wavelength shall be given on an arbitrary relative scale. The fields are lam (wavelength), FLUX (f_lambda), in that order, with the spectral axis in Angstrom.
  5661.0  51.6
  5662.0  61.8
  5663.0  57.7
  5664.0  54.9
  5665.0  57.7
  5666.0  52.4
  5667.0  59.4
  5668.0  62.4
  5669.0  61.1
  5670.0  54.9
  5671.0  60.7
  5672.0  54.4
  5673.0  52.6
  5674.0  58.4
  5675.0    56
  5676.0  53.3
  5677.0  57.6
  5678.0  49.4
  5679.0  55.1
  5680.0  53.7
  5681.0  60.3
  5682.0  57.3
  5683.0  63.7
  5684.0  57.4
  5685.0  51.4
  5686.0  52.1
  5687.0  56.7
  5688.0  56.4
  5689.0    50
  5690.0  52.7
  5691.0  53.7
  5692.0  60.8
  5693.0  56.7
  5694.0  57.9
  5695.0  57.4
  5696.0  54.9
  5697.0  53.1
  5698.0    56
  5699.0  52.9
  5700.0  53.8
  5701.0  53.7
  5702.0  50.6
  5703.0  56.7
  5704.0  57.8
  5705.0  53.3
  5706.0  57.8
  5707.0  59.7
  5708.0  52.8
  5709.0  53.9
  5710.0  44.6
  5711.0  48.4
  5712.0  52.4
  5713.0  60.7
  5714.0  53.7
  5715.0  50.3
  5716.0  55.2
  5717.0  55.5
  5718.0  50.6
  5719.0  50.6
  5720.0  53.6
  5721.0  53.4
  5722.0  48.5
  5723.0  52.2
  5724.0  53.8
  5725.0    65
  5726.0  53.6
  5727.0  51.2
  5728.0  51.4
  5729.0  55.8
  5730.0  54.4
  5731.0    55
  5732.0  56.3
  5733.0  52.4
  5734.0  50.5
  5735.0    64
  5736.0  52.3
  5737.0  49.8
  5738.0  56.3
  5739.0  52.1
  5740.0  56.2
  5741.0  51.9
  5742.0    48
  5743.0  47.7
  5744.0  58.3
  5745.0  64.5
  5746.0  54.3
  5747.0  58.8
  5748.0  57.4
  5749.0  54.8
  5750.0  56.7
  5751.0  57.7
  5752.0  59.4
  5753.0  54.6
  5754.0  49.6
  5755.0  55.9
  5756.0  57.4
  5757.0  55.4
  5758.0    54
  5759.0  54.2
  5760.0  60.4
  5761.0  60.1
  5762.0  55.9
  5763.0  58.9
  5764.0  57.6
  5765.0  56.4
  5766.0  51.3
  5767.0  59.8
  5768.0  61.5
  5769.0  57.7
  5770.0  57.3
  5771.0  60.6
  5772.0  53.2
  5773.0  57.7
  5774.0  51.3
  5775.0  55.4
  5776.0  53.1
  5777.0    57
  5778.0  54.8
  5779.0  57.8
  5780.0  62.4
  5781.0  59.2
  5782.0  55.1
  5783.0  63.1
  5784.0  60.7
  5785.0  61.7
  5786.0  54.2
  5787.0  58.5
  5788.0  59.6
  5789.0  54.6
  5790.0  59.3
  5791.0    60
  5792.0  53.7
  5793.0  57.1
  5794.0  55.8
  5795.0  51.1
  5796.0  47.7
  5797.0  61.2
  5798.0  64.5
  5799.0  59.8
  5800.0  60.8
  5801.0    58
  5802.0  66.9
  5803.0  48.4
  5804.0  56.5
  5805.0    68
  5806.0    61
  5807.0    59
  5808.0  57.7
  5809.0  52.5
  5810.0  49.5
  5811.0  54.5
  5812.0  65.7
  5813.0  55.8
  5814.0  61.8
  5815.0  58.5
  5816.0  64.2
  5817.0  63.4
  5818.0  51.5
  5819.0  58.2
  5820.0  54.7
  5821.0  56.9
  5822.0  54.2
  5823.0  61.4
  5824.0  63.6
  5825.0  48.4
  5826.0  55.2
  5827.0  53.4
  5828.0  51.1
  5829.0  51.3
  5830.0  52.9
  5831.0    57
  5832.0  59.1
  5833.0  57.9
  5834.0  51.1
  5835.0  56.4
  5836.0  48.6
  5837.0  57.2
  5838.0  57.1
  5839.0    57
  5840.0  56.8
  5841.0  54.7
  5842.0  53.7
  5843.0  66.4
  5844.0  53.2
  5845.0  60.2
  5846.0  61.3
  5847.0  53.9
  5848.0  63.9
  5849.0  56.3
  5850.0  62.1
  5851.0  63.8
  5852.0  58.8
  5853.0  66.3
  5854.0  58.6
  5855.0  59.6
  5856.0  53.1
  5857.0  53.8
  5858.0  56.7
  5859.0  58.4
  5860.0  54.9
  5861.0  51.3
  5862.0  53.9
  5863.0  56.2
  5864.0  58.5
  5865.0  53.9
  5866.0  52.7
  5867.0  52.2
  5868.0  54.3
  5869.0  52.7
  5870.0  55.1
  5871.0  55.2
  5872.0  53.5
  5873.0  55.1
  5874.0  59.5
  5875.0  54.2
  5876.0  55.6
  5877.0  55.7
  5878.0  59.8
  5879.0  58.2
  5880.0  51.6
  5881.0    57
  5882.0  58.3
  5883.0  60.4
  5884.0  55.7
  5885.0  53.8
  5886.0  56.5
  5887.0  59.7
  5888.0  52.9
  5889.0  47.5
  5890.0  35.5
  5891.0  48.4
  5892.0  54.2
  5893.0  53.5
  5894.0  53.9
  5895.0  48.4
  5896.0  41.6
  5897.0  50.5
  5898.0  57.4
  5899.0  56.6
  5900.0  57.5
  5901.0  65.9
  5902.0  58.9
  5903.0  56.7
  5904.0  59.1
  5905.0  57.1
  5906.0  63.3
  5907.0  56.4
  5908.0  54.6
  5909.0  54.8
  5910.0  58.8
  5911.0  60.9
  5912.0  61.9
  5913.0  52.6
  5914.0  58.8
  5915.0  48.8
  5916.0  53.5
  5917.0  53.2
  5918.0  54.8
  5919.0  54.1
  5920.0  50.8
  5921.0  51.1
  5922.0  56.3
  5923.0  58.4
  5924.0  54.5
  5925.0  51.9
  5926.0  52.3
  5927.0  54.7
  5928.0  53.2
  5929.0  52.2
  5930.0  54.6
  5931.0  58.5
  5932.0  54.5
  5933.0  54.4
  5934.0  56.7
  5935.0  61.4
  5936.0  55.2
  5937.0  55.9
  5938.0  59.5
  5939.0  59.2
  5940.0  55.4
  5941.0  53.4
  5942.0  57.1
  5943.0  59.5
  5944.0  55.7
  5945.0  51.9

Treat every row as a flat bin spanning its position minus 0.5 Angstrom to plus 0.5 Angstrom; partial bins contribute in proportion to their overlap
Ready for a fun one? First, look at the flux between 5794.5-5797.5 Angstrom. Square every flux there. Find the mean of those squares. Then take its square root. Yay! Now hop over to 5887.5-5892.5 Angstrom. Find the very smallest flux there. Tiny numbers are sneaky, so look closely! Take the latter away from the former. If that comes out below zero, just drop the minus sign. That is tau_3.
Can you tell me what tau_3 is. 18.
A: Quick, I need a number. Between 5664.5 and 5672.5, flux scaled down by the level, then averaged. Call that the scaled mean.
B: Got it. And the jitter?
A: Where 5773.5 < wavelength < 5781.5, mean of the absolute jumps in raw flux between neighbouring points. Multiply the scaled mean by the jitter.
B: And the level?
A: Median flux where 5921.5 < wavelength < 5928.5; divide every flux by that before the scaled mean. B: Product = 3.5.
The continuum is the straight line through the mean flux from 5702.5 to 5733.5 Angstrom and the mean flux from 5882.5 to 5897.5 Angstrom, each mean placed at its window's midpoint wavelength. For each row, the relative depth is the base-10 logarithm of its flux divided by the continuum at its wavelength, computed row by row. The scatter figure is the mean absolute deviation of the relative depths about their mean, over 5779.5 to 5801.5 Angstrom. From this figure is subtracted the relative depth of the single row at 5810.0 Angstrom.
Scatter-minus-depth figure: 0.051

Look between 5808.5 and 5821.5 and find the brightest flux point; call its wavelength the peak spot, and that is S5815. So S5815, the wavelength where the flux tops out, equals 5812.0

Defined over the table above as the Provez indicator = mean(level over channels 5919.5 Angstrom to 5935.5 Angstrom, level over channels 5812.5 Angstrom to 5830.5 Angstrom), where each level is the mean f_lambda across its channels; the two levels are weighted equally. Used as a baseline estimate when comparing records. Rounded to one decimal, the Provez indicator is 55.6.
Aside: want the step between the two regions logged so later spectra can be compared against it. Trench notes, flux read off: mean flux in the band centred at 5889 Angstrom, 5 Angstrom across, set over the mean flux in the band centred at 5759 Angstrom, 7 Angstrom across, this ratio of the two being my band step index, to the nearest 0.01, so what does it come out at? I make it 0.86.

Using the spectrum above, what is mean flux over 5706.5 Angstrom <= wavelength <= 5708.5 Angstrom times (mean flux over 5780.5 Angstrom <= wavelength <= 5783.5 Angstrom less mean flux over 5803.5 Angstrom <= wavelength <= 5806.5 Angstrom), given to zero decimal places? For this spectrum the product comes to -152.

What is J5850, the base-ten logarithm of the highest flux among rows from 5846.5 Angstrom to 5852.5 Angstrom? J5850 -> 1.81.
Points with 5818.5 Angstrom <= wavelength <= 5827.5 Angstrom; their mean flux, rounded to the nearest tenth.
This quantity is 56.2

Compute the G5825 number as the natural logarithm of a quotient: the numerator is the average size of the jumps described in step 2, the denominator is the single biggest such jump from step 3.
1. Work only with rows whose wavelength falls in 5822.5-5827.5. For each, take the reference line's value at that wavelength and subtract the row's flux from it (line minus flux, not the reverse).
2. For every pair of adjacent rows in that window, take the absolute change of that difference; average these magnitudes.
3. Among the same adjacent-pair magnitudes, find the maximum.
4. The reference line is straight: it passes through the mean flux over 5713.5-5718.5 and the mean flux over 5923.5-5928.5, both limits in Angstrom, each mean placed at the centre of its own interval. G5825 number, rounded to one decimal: -0.8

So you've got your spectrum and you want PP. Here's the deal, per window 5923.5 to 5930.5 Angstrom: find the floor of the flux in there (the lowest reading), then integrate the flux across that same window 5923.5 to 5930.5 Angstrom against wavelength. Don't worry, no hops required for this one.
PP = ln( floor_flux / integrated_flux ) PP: -1.97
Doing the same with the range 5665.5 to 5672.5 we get -2.05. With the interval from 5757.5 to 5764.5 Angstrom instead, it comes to -2.01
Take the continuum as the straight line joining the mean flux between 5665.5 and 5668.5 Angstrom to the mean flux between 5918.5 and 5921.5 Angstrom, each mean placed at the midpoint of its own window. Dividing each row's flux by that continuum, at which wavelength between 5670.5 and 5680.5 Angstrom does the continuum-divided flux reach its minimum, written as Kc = 5678.0 Angstrom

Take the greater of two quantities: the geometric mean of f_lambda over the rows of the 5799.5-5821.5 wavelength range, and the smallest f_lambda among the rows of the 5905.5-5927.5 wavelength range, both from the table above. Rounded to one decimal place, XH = 58.1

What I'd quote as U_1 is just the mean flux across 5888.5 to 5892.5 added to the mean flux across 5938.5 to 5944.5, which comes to 103.1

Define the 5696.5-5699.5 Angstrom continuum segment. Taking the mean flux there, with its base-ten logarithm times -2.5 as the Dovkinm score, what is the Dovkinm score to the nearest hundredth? -4.33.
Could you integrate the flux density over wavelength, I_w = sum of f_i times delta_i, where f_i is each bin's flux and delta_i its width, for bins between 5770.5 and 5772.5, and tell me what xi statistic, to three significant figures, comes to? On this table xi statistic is 114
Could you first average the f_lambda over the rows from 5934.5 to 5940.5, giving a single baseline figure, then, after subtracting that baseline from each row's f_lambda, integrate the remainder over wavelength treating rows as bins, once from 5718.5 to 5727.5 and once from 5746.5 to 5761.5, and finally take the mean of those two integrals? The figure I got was -29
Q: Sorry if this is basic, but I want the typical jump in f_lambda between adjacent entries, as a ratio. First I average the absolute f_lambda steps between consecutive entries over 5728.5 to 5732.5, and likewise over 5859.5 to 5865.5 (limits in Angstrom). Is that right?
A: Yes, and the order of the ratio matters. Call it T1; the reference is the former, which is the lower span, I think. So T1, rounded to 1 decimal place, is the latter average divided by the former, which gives 2.8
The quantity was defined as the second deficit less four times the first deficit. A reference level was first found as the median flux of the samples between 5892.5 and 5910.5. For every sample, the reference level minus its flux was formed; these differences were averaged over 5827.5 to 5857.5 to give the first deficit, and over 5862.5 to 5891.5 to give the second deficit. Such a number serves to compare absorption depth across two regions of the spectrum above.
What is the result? 4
